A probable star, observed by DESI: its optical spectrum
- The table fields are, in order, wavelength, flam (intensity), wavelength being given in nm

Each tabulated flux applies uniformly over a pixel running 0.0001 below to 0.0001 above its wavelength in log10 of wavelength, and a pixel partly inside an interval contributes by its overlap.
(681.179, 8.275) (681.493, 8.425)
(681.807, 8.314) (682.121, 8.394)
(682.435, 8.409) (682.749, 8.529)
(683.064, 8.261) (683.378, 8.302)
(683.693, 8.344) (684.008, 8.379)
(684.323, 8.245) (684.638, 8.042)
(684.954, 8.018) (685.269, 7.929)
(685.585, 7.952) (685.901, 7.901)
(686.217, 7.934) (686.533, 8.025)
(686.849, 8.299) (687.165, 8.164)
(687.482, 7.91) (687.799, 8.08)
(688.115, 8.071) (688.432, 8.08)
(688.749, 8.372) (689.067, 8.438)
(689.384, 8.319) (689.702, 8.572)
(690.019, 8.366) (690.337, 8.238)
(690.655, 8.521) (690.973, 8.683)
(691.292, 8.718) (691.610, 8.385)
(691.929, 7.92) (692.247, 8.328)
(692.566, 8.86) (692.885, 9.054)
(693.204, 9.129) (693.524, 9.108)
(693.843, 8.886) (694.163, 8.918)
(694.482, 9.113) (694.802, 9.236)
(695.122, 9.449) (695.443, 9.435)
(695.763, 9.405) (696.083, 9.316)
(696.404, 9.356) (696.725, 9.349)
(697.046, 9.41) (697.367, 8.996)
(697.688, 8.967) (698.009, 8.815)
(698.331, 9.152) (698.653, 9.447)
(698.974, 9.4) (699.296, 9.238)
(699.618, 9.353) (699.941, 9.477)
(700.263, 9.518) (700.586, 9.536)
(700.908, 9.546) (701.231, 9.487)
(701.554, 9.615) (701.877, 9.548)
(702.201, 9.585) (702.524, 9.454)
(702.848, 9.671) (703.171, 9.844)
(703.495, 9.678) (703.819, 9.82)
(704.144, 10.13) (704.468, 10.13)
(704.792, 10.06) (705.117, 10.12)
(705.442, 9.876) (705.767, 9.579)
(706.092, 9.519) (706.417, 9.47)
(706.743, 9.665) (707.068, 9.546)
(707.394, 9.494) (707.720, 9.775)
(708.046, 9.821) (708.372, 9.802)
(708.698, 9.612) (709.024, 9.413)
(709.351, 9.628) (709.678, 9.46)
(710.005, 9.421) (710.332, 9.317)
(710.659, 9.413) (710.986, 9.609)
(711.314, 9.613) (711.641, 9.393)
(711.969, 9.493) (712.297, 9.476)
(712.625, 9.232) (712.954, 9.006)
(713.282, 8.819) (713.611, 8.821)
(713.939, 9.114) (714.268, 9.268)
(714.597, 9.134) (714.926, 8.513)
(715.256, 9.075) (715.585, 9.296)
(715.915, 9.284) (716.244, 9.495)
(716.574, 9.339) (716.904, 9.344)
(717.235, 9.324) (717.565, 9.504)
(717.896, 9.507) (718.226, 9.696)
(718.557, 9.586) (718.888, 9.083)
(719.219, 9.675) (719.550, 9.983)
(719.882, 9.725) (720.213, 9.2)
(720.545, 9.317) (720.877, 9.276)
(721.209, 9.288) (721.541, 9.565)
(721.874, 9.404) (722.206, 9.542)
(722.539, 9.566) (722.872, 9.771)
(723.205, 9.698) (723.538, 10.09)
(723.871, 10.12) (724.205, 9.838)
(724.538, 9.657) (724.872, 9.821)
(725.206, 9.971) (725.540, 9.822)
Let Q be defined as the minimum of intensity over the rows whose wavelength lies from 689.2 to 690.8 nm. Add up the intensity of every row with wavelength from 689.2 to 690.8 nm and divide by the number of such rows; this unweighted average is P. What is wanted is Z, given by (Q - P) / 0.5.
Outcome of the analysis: -0.33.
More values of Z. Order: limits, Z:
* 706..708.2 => -0.29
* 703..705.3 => -0.58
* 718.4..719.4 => -0.73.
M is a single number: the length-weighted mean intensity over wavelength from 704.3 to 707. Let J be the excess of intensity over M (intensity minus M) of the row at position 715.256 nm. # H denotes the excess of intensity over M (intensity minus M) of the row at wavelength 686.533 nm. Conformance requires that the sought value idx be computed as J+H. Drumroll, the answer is -2.49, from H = -1.8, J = -0.7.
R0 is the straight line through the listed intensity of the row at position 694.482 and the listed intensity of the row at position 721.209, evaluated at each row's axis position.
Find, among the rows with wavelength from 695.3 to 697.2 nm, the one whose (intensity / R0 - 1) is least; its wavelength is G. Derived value 696.083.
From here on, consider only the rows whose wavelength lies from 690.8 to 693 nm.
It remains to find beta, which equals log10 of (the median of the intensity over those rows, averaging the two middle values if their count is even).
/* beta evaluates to 0.94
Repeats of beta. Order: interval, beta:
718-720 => 0.99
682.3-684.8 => 0.92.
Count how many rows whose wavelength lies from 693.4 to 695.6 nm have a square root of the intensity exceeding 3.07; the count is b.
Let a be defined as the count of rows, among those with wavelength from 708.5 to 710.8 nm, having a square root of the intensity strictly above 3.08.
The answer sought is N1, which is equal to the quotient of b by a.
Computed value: 1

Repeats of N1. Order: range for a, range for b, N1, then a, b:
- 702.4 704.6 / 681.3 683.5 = 0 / 6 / 0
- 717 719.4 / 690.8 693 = 0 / 5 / 0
